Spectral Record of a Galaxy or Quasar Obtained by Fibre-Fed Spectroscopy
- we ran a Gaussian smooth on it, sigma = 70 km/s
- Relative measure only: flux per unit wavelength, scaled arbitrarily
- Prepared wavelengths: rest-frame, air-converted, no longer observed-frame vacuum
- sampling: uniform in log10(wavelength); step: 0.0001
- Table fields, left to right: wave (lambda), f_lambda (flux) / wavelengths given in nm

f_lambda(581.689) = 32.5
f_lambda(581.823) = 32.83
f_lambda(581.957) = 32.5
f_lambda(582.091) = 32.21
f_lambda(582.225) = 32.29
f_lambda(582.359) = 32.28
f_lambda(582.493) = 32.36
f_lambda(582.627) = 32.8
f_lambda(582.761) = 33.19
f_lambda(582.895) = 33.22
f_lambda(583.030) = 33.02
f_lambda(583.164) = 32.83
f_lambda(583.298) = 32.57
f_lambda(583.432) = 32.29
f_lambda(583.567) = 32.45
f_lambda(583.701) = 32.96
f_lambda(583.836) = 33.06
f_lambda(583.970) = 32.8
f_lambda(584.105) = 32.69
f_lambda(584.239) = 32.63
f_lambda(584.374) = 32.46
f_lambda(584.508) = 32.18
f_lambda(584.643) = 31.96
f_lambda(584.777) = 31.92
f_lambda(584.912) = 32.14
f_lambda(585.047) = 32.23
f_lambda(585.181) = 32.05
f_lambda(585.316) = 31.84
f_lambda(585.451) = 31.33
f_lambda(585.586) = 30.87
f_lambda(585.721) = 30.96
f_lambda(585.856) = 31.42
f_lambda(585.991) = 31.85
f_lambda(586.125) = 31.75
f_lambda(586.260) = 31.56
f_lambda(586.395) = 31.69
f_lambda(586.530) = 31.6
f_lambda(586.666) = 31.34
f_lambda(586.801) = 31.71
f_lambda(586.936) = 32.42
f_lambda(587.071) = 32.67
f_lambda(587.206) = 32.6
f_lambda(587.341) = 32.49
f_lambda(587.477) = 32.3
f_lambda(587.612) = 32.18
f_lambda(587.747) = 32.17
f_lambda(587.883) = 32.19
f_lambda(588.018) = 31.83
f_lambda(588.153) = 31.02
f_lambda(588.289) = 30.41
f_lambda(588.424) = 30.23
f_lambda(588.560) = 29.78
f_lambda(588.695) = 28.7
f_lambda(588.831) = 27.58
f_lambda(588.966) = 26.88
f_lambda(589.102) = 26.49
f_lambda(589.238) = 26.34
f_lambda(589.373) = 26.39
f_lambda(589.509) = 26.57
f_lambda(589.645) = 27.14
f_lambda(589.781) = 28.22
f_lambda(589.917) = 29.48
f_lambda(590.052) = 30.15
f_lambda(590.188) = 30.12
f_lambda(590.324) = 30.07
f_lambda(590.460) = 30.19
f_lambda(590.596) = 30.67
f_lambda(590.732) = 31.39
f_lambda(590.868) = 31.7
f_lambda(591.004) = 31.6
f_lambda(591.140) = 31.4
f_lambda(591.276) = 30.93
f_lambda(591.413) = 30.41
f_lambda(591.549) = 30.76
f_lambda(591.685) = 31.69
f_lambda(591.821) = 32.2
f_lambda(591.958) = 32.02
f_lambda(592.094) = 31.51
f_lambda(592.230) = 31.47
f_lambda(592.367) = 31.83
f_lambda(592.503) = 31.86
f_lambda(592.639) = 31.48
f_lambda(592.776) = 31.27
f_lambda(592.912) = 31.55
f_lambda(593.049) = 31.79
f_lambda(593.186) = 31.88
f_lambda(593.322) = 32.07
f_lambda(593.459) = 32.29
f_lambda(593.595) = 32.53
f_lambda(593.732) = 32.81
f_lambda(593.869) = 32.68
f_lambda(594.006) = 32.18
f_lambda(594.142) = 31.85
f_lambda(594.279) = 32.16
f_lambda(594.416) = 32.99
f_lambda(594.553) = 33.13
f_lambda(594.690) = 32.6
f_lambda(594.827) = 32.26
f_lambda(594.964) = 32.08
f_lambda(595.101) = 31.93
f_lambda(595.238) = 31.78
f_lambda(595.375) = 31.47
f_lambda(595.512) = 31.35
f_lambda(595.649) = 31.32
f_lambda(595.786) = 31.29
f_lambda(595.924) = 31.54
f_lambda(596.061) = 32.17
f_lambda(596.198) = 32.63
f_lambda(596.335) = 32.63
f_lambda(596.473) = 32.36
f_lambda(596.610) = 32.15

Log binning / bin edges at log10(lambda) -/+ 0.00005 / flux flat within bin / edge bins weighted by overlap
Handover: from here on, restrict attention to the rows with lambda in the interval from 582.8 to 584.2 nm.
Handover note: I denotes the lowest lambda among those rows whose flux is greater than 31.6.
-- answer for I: 582.895 nm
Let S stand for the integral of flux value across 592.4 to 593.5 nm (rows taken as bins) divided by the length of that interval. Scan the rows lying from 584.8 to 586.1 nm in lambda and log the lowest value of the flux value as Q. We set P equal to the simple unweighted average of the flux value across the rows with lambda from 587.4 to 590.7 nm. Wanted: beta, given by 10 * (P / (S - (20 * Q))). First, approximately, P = 29.5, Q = 30.87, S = 31.8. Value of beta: -0.503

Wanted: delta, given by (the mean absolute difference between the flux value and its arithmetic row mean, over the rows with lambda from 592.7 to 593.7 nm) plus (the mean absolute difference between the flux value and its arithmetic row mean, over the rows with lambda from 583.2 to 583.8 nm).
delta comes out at 0.53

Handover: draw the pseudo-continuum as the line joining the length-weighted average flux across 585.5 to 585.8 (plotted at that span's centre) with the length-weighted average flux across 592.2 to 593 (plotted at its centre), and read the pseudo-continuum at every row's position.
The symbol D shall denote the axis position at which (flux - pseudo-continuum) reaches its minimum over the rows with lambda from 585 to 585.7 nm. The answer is 585.586 nm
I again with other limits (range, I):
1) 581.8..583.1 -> 581.823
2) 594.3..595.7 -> 594.416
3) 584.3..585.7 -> 584.374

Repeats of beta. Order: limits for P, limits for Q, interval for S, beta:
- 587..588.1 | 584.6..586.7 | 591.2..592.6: -0.551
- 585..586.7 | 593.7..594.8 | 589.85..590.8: -0.520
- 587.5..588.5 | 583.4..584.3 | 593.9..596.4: -0.512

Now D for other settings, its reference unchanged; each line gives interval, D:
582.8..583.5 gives 583.432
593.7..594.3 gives 594.142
